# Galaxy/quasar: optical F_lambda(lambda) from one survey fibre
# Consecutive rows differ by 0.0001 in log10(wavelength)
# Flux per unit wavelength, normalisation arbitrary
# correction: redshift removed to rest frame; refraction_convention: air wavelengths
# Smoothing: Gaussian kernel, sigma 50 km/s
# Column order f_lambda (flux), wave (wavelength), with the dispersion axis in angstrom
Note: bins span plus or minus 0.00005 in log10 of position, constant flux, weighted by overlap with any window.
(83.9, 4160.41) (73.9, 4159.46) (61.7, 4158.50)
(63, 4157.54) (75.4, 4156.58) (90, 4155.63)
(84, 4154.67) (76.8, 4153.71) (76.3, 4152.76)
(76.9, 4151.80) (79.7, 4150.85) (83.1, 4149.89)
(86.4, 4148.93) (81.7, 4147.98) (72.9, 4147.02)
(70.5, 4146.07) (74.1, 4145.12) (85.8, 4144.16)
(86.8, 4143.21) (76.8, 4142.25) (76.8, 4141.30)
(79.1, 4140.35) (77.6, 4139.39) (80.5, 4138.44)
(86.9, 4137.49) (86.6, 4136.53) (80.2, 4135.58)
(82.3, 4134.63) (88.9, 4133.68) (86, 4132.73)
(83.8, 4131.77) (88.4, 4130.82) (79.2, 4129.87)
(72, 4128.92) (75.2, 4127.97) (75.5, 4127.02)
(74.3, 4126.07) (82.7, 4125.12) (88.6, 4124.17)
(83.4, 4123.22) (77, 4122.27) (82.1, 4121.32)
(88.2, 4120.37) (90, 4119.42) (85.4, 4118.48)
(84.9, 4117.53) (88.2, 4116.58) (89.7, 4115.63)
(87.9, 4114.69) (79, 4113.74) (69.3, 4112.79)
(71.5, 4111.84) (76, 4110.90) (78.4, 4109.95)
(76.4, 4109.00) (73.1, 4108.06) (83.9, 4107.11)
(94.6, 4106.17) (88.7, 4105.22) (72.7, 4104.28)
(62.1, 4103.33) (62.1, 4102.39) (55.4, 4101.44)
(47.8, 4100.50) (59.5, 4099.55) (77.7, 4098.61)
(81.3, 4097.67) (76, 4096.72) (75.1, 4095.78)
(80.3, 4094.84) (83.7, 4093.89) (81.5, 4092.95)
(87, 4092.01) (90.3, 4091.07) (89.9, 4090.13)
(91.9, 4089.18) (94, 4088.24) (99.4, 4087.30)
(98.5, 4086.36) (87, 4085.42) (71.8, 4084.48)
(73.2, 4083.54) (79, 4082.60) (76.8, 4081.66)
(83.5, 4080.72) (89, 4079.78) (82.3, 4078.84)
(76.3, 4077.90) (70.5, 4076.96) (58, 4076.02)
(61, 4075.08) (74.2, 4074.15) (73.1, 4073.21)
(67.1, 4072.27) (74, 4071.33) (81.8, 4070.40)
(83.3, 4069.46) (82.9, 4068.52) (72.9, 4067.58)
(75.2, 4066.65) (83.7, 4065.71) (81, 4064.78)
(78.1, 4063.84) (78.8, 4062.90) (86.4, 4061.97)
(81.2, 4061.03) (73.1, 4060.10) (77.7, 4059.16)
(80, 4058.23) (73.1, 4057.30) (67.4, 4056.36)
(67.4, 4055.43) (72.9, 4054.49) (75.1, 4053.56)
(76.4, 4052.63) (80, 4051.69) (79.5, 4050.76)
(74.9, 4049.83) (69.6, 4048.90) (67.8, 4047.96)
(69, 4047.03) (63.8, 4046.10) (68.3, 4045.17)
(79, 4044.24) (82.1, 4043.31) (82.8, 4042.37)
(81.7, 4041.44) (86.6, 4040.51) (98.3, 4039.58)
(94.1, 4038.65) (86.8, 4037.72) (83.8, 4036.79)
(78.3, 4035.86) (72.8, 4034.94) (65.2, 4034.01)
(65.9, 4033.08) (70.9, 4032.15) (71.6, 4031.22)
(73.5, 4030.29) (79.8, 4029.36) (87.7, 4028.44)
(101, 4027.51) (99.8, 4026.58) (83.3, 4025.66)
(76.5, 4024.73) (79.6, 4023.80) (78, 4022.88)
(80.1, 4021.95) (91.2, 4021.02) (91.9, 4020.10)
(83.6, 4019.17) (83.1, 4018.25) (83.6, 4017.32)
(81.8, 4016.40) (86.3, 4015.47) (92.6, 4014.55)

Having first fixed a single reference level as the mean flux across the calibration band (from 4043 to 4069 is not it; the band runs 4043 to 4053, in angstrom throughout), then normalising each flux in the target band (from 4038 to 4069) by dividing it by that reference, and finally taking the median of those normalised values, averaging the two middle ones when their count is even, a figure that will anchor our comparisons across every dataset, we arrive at 1.06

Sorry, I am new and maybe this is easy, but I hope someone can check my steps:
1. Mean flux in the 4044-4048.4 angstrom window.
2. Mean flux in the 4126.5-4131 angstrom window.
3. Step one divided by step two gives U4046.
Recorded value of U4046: 0.89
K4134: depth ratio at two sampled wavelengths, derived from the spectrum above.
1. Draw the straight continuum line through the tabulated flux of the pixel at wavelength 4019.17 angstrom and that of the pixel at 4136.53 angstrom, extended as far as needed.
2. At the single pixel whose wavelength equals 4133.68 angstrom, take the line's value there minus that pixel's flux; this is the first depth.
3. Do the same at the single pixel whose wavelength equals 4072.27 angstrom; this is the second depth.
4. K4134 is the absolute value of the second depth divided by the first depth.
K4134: 7.5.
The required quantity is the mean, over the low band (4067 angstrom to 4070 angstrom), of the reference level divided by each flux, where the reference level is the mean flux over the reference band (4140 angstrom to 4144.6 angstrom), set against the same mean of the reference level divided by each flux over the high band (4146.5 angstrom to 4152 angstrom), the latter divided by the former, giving 0.99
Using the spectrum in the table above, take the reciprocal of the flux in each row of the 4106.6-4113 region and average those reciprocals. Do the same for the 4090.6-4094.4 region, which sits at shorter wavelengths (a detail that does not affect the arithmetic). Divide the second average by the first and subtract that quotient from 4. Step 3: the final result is 3.12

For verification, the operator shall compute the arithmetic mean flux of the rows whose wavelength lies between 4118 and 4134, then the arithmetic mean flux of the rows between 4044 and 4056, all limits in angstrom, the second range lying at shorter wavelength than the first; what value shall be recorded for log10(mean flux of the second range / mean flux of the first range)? -0.055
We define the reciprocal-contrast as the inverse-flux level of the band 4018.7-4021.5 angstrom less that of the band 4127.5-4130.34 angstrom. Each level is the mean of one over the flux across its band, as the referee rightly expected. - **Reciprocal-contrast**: -0.0020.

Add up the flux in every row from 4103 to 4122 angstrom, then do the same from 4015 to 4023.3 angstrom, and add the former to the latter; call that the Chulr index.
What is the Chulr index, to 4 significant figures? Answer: 2382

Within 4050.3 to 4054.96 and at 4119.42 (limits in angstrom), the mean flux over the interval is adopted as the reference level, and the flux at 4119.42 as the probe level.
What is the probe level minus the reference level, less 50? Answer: -36.8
